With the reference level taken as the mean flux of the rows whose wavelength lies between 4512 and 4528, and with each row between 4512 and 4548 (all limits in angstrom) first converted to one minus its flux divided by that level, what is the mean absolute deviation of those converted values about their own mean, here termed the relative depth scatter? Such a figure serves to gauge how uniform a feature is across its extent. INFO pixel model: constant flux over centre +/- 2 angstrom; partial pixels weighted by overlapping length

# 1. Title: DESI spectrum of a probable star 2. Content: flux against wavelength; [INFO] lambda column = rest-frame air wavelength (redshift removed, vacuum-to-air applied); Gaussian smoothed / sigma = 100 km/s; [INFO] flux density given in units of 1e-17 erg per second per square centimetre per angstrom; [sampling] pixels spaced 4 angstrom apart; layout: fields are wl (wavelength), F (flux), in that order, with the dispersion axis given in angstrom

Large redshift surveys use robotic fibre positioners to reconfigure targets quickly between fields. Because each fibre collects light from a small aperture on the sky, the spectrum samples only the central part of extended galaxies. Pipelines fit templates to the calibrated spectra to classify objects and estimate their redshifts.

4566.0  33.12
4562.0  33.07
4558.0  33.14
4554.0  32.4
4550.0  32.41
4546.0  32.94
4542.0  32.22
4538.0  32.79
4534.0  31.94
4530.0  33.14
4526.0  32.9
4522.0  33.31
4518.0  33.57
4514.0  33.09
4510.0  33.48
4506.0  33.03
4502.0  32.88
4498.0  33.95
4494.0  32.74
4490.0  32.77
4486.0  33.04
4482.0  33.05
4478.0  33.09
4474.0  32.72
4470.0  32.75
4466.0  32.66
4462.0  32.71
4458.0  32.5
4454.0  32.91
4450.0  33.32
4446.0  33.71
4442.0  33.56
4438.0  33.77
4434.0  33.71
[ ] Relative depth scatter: 0.0113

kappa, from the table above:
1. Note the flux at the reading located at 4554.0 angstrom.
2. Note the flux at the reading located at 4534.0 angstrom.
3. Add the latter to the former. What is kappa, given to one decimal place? 64.3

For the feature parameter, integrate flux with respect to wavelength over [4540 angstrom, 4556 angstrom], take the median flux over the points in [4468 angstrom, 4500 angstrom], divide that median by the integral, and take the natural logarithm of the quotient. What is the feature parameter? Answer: -2.8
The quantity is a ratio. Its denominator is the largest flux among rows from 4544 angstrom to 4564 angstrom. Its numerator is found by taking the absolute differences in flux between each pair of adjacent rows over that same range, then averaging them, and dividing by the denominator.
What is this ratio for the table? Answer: 0.010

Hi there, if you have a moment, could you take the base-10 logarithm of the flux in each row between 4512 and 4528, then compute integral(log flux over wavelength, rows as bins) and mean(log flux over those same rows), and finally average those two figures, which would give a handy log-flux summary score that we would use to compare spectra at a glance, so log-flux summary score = 13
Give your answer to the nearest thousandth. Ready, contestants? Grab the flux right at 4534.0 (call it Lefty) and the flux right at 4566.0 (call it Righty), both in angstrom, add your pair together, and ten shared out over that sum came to 0.154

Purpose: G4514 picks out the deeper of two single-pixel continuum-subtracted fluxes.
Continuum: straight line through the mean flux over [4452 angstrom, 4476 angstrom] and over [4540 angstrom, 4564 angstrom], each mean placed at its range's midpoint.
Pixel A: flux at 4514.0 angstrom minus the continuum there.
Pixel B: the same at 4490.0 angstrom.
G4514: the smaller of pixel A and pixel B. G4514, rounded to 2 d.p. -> 0.07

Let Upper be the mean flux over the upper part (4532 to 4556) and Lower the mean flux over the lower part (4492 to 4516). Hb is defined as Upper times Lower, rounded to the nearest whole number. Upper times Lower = 1077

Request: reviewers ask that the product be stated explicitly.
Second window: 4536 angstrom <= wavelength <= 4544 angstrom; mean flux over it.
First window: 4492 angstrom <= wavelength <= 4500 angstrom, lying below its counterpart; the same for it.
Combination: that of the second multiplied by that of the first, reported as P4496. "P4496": 1084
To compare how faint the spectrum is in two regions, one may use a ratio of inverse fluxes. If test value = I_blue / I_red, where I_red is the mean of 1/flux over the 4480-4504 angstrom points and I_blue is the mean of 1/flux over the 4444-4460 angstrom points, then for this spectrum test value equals 1.00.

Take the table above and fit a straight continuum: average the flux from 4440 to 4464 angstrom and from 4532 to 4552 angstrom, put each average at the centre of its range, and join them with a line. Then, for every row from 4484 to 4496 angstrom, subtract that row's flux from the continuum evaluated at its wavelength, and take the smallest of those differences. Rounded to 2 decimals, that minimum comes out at -0.17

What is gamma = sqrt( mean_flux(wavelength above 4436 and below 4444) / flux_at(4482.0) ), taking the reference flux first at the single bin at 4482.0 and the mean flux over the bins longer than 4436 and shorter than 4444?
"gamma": 1.009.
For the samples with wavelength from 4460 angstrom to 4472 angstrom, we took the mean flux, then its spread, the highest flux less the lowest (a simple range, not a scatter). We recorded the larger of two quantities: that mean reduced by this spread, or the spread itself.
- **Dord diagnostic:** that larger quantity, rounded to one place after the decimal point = 32.6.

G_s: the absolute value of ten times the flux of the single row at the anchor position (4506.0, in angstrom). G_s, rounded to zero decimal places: 330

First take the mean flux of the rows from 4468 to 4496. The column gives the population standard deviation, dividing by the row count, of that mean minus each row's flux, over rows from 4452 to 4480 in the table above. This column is 0.17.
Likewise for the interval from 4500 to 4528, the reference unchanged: 0.26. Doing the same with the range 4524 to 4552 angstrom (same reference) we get 0.40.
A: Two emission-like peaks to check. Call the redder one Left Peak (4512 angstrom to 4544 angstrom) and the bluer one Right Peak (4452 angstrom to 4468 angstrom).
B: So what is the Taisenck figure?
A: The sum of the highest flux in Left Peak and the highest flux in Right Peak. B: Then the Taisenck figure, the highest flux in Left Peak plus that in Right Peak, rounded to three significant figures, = 66.5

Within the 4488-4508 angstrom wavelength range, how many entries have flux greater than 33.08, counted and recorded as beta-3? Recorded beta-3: 1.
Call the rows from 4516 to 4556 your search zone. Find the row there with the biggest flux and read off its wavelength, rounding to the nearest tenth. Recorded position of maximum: 4518.0 angstrom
